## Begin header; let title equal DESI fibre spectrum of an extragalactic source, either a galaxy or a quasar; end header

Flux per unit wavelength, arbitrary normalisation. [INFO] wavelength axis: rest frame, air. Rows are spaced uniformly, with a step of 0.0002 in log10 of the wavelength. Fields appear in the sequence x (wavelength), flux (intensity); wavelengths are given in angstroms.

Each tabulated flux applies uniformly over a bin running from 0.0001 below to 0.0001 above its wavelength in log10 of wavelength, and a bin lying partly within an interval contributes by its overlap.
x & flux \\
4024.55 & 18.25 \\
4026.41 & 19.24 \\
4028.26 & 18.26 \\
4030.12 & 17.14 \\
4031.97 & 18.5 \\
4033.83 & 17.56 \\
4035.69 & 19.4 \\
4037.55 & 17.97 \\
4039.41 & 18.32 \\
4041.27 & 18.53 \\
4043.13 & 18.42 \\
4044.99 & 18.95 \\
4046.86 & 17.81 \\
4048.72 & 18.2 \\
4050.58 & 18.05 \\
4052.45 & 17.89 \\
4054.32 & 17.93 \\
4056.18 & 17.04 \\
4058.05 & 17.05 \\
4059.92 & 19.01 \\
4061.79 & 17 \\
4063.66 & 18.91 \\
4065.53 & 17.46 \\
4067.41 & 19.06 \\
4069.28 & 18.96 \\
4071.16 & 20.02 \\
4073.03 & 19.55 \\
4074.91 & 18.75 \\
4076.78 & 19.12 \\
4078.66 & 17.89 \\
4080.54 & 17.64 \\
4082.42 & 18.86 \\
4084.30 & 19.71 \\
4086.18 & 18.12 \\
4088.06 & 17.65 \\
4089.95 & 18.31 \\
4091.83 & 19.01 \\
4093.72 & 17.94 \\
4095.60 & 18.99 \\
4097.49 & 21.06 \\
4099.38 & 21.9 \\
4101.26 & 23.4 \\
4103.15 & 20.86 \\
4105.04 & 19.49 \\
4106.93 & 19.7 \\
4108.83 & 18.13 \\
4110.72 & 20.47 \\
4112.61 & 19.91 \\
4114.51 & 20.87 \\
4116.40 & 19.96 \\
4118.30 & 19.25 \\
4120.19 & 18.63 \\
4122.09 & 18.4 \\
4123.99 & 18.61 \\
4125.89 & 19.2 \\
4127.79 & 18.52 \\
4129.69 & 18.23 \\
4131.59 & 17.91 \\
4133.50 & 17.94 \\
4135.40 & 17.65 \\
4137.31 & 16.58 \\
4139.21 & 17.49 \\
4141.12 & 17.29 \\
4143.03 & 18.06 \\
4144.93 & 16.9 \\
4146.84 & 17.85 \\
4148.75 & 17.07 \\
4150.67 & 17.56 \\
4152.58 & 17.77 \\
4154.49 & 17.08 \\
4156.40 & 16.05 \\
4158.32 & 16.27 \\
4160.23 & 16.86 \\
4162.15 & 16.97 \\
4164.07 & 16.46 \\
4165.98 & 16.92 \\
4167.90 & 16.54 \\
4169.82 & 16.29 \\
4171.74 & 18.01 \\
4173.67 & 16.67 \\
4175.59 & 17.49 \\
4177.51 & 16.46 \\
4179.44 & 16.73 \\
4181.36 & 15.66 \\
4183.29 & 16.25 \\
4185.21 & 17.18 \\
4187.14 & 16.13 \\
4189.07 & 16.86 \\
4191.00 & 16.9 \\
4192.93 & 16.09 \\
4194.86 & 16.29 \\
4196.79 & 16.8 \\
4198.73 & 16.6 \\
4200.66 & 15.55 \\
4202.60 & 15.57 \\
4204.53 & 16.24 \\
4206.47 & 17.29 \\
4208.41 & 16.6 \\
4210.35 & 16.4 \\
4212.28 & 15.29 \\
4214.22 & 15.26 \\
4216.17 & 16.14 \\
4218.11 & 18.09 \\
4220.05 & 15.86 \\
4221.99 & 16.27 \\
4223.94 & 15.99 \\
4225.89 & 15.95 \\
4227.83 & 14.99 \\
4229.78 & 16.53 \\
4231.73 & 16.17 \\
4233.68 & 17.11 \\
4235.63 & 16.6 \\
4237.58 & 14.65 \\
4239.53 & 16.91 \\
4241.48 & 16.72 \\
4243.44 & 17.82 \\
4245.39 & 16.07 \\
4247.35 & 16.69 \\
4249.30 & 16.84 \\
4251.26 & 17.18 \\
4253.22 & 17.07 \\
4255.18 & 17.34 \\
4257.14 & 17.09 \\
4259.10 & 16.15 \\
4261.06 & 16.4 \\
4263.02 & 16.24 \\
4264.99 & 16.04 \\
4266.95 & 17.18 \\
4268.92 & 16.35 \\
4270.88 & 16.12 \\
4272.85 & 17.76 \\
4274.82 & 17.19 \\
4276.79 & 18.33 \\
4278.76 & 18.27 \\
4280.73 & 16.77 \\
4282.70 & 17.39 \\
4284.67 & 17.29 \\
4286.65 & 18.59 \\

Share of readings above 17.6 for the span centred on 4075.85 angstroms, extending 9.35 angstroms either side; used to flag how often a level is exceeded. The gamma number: 1.00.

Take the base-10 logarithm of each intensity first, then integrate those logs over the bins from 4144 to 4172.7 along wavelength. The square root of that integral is 5.94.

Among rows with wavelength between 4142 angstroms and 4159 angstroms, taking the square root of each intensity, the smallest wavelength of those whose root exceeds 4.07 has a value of 4143.03 angstroms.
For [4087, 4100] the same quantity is 4088.06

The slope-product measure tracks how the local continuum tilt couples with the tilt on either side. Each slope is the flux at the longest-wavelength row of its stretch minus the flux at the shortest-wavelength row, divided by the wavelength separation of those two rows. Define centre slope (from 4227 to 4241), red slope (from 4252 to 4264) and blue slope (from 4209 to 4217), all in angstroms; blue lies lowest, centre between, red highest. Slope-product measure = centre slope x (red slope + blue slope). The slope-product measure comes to -0.021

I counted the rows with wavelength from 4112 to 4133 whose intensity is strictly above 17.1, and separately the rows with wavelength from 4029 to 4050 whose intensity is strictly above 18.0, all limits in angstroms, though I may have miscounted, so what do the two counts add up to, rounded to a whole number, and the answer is 18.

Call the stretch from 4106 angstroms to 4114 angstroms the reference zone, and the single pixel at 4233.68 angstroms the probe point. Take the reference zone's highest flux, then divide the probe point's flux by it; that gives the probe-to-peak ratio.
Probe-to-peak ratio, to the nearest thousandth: 0.836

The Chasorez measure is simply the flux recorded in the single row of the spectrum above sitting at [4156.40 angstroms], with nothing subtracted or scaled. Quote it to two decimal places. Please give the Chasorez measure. 16.05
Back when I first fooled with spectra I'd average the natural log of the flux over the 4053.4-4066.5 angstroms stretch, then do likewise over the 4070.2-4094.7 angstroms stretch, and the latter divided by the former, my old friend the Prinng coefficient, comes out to 1.02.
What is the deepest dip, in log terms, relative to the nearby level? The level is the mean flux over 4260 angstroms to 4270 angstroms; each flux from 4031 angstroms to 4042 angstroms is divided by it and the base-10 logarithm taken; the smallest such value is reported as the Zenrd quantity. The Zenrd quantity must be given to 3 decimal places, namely 0.029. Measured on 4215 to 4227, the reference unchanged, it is -0.016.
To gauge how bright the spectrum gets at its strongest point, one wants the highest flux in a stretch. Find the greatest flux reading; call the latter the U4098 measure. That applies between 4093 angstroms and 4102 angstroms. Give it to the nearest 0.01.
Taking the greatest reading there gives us 23.40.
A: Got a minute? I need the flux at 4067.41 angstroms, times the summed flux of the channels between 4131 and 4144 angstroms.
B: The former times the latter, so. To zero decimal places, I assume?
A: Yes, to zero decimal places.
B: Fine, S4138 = 2343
